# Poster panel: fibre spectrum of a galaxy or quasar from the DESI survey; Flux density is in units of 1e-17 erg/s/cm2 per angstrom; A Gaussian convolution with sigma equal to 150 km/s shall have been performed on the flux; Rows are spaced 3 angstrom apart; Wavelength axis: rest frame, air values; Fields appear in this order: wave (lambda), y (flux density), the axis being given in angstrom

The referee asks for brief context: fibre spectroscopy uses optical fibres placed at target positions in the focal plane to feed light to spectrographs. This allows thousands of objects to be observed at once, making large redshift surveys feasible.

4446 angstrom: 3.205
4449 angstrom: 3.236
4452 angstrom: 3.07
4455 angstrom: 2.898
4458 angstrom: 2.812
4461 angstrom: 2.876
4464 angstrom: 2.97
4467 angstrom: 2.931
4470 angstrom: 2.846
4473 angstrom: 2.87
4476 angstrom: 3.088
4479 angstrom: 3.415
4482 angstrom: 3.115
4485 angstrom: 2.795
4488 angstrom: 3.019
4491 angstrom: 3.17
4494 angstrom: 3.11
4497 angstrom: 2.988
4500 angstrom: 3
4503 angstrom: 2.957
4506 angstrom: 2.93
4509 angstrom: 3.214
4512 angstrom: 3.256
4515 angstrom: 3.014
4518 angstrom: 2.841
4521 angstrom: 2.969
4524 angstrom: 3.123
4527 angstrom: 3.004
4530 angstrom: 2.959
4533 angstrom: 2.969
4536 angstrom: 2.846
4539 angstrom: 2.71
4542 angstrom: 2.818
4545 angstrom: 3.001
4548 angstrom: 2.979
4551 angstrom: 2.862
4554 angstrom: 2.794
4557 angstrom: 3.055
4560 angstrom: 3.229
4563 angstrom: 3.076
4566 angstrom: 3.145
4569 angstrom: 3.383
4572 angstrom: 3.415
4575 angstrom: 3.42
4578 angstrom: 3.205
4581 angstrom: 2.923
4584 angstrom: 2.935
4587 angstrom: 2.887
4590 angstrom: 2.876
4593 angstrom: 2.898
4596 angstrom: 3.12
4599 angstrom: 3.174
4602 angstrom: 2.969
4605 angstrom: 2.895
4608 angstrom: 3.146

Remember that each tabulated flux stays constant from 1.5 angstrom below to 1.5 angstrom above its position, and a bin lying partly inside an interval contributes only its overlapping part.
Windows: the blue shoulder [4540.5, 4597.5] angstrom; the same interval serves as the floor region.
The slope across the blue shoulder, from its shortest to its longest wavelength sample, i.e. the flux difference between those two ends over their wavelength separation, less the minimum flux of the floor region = -2.79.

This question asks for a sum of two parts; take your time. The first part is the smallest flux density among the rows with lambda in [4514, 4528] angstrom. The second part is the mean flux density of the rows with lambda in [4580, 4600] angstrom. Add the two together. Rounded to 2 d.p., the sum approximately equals 5.81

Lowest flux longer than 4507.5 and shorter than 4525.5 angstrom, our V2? 2.841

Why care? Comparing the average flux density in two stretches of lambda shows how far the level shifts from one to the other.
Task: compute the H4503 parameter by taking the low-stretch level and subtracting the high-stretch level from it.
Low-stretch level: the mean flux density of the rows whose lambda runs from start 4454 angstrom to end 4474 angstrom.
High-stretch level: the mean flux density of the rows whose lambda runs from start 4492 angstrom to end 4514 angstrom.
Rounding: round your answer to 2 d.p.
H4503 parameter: -0.18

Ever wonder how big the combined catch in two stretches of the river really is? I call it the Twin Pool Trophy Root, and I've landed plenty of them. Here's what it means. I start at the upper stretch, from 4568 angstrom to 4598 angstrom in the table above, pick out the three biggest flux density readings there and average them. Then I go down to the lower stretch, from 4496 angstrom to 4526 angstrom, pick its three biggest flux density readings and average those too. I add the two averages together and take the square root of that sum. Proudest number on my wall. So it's 2.57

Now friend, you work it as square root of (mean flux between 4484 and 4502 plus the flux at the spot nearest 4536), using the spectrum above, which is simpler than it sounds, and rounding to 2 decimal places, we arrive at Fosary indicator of 2.42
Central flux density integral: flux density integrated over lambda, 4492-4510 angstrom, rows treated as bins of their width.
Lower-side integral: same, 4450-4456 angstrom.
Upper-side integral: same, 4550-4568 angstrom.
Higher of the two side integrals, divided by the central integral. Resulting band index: 1.0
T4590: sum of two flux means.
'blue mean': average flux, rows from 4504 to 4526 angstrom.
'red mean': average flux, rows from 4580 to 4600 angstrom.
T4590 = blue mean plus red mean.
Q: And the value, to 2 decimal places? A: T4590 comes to 6.02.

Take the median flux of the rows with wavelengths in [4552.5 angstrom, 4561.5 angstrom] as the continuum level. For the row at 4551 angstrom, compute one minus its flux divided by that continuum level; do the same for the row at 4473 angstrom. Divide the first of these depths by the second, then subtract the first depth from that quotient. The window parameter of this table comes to 1.0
